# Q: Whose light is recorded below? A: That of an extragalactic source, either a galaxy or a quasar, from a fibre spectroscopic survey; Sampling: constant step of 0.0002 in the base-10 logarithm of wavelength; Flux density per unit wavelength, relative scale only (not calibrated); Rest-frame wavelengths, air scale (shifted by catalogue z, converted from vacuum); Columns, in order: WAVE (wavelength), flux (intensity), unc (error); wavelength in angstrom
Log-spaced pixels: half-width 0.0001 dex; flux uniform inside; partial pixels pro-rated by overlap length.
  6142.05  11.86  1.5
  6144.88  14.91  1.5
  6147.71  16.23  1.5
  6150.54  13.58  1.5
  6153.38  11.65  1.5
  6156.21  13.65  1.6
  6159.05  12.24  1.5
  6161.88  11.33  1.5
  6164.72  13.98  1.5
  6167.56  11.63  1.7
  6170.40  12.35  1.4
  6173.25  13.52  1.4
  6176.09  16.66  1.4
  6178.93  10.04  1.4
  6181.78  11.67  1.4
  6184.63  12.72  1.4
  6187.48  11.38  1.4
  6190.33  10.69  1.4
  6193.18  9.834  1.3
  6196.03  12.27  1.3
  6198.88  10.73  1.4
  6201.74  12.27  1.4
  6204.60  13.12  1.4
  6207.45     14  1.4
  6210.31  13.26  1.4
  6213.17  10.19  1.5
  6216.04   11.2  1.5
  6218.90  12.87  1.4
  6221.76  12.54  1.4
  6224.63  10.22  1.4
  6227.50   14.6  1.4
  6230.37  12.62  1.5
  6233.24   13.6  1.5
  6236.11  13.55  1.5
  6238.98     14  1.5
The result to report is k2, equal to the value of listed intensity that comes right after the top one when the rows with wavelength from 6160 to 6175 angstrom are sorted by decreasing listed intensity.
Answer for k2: 13.52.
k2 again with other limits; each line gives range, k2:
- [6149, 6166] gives 13.65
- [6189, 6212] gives 13.26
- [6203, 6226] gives 13.26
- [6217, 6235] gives 13.6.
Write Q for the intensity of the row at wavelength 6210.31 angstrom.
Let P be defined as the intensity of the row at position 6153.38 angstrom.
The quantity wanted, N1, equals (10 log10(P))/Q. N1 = 0.80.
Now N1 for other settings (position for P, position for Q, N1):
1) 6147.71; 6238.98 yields 0.86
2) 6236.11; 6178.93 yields 1.13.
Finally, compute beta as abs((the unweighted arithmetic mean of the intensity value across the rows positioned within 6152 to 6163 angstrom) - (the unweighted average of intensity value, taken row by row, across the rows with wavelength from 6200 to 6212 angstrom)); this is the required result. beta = 0.9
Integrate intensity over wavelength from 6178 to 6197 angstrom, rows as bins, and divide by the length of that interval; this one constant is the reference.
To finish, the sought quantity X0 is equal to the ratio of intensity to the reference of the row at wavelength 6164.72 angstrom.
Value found 1.24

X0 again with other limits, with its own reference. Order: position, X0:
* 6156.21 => 1.22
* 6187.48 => 1.01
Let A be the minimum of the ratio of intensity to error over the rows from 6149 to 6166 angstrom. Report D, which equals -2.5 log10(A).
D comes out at -2.20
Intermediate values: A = 7.55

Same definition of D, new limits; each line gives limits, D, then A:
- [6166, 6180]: -2.09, 6.84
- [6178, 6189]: -2.14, 7.17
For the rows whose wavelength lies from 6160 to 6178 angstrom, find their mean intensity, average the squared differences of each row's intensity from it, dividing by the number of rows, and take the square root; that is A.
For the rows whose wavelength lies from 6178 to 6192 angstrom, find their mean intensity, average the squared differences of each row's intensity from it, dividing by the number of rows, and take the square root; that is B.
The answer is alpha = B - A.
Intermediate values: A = 1.8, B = 0.9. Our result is -0.9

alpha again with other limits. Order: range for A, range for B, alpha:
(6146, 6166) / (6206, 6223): -0.3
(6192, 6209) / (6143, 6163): 0.3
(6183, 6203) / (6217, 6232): 0.4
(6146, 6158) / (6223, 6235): 0.0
